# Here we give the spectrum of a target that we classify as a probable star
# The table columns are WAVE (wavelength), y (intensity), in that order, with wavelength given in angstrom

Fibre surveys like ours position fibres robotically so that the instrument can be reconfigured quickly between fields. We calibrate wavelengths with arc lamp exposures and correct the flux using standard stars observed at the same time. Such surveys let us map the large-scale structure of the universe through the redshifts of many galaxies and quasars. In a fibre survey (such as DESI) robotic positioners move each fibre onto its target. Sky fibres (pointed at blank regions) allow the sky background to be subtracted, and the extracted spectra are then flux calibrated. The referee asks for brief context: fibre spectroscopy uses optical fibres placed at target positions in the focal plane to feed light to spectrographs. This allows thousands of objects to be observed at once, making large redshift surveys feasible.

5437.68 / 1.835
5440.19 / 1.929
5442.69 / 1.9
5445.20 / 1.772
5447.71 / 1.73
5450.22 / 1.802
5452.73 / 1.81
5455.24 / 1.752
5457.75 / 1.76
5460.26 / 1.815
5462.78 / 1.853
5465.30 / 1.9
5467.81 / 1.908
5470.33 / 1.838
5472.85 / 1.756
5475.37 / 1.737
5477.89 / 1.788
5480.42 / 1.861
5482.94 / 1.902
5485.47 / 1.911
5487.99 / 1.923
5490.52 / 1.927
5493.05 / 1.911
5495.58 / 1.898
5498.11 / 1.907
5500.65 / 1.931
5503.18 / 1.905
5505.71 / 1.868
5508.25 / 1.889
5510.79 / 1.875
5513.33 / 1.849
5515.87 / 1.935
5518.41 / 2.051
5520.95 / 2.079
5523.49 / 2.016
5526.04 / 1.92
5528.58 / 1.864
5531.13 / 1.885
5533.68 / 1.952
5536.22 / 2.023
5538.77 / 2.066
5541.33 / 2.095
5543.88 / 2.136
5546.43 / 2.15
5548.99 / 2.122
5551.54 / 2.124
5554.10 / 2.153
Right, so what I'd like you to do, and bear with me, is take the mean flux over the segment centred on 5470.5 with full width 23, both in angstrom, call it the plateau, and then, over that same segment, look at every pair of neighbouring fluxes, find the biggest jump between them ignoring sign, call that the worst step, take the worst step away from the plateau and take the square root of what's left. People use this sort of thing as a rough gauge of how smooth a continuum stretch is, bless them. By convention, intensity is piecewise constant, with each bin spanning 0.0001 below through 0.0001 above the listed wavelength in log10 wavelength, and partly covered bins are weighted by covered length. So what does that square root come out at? 1.32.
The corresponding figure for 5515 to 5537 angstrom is 1.36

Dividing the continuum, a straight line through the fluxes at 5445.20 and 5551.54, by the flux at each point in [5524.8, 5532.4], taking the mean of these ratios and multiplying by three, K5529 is 3.25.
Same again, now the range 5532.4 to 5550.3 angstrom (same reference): 3.02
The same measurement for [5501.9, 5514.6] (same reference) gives 3.17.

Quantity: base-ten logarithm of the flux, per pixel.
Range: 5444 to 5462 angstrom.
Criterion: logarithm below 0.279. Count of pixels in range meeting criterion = 7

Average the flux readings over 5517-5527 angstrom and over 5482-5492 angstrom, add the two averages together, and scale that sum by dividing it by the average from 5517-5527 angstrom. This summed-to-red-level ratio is 1.95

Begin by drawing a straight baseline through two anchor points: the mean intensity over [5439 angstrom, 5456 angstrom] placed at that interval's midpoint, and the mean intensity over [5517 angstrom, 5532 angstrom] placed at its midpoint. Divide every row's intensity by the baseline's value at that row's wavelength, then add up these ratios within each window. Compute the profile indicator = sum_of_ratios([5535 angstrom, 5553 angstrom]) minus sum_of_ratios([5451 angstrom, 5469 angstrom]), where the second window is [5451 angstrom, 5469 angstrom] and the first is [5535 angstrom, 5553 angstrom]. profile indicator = 0.37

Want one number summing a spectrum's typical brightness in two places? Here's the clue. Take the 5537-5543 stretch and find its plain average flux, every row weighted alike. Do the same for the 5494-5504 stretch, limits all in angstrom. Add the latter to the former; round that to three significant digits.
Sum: 3.99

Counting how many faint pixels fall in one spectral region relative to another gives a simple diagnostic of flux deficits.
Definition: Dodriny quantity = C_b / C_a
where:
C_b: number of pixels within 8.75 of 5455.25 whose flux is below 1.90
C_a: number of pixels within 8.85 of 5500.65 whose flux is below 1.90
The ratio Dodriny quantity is 2.3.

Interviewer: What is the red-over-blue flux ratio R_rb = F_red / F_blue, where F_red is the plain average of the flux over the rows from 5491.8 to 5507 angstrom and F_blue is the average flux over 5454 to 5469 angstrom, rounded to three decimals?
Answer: 1.039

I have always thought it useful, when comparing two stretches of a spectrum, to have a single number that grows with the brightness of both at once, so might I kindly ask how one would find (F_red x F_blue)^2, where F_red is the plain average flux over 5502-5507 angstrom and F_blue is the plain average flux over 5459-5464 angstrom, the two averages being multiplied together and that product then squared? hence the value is 12.0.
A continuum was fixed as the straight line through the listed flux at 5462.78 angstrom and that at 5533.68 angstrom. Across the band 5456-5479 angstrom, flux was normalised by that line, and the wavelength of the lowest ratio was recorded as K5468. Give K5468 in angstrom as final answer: 5475.37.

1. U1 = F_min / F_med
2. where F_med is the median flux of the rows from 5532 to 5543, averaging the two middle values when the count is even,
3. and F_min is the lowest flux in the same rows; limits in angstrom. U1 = 0.955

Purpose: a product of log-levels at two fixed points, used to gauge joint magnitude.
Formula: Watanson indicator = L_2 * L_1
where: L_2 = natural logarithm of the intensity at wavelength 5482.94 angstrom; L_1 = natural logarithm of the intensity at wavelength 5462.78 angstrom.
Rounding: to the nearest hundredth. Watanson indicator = 0.40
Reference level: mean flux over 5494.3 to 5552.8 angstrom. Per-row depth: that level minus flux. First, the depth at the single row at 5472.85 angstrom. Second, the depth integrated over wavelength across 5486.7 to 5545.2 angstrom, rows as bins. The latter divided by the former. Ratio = 7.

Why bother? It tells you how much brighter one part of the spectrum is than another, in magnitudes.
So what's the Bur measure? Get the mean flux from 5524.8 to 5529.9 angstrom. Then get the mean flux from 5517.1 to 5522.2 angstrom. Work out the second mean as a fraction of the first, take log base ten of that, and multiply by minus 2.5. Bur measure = -0.09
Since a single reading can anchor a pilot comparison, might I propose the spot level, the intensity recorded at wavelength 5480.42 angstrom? 1.861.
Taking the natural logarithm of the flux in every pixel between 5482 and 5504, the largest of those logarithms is 0.66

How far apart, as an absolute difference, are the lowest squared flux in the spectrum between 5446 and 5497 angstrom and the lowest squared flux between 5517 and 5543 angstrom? 0.48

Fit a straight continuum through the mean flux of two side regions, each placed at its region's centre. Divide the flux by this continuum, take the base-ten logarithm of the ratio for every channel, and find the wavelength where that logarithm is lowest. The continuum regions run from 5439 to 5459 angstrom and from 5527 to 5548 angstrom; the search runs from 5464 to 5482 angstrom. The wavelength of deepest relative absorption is 5475.37 angstrom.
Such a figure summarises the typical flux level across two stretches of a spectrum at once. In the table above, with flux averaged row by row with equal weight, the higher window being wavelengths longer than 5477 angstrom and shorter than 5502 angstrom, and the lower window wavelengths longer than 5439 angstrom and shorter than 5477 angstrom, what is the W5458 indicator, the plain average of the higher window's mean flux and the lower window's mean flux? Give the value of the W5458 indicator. 1.86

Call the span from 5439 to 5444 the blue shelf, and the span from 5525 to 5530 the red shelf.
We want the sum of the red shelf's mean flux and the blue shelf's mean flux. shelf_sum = 3.81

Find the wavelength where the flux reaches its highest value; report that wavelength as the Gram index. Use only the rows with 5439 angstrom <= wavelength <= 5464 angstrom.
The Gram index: 5440.19 angstrom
